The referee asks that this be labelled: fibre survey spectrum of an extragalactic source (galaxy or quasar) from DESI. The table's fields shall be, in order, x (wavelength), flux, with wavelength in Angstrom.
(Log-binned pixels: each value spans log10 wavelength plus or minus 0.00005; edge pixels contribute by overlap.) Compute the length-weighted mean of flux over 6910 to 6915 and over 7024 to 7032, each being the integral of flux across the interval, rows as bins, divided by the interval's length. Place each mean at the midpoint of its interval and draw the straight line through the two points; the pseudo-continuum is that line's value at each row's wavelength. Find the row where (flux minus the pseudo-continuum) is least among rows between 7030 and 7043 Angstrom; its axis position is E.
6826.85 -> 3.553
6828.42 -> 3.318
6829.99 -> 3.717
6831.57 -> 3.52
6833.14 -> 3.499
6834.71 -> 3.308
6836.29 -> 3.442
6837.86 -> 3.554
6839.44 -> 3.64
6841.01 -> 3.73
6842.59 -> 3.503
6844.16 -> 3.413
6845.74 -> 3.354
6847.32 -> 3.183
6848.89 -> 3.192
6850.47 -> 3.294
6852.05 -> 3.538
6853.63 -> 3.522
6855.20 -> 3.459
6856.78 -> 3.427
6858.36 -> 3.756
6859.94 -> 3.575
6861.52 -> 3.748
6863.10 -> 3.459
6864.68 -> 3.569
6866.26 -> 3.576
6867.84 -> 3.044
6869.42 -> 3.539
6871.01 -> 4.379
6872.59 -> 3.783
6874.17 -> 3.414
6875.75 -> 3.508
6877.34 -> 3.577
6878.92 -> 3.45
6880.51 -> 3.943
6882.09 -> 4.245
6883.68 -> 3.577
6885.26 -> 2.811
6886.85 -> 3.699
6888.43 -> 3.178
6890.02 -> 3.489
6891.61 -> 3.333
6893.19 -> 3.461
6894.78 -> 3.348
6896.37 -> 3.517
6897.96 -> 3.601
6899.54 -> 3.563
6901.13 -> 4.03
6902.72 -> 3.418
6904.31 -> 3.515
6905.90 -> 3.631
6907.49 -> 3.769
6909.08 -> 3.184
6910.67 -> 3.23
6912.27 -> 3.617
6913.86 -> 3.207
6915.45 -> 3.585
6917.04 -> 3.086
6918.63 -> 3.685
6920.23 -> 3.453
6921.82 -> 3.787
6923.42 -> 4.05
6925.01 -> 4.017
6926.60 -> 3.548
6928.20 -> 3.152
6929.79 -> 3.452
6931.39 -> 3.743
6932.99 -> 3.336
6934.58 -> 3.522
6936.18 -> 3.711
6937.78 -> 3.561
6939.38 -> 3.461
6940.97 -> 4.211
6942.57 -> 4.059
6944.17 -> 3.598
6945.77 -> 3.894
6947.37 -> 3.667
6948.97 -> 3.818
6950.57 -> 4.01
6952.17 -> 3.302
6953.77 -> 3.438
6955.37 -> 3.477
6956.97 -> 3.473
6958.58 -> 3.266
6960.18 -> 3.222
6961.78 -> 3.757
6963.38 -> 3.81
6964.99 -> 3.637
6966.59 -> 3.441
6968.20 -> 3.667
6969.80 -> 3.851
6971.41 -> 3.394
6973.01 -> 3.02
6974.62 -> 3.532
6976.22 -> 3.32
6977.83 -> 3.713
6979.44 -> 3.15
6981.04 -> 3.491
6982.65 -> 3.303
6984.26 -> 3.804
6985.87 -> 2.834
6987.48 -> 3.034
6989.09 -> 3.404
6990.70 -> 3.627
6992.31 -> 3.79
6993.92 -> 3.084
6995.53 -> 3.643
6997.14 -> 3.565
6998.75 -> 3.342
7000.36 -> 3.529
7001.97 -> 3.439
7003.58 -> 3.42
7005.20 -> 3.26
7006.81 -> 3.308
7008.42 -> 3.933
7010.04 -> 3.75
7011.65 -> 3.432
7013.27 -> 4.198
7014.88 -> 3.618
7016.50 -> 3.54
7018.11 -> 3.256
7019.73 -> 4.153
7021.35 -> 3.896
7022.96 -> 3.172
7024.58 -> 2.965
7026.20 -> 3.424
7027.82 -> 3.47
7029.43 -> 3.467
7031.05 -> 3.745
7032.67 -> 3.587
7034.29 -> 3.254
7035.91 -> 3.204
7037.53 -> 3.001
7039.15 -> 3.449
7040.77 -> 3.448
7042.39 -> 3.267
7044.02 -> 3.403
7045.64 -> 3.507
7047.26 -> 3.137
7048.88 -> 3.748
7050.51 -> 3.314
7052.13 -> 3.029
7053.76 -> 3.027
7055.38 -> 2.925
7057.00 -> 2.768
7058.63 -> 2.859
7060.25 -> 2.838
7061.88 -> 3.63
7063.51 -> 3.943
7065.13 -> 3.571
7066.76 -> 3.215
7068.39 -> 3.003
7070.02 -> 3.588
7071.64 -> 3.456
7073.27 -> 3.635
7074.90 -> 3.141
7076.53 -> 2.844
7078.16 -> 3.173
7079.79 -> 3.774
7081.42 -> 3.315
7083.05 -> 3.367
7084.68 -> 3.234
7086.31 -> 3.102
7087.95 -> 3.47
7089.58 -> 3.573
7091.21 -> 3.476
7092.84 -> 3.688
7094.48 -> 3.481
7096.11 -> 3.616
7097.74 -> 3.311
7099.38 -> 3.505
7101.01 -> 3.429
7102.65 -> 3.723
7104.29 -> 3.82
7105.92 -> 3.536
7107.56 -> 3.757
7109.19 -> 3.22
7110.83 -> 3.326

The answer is 7037.53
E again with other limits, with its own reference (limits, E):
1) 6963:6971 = 6966.59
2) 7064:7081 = 7076.53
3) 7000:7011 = 7005.20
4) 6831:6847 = 6834.71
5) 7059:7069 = 7060.25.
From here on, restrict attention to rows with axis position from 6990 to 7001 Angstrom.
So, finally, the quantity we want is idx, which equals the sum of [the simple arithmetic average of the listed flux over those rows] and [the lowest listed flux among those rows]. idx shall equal 6.6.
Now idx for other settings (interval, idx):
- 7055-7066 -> 6.0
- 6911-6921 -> 6.5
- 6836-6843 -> 7.0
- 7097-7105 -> 6.9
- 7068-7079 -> 6.1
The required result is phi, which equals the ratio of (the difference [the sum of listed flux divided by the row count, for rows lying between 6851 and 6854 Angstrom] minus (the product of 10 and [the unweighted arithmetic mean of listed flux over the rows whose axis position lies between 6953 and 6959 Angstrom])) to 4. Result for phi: -7.7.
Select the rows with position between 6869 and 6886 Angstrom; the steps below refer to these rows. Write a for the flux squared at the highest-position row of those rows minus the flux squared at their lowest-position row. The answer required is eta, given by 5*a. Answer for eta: -23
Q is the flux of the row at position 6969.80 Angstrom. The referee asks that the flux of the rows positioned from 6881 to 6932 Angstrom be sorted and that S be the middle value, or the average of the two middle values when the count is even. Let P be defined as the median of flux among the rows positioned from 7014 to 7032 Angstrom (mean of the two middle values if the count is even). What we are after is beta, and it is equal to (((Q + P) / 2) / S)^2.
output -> 1.07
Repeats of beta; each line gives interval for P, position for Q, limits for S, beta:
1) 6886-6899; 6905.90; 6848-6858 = 1.06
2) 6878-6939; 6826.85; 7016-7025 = 1.09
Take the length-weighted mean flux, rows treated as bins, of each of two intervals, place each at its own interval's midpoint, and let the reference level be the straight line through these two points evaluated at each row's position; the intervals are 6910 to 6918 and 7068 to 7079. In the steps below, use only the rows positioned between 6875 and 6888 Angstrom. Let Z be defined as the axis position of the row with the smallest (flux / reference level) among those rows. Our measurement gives 6885.26 Angstrom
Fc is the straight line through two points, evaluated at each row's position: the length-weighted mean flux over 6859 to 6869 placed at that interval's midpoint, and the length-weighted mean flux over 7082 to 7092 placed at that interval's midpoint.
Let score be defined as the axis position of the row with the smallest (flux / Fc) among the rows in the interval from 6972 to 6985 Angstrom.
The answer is 6973.01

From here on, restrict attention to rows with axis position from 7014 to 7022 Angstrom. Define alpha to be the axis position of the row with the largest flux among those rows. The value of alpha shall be 7019.73 Angstrom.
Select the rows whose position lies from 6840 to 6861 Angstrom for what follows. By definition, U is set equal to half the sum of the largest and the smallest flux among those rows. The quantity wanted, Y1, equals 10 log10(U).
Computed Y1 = 5.40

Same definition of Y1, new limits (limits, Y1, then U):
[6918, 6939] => 5.56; 3.60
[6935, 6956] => 5.75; 3.76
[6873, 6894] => 5.48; 3.53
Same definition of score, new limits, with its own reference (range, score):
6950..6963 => 6960.18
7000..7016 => 7005.20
